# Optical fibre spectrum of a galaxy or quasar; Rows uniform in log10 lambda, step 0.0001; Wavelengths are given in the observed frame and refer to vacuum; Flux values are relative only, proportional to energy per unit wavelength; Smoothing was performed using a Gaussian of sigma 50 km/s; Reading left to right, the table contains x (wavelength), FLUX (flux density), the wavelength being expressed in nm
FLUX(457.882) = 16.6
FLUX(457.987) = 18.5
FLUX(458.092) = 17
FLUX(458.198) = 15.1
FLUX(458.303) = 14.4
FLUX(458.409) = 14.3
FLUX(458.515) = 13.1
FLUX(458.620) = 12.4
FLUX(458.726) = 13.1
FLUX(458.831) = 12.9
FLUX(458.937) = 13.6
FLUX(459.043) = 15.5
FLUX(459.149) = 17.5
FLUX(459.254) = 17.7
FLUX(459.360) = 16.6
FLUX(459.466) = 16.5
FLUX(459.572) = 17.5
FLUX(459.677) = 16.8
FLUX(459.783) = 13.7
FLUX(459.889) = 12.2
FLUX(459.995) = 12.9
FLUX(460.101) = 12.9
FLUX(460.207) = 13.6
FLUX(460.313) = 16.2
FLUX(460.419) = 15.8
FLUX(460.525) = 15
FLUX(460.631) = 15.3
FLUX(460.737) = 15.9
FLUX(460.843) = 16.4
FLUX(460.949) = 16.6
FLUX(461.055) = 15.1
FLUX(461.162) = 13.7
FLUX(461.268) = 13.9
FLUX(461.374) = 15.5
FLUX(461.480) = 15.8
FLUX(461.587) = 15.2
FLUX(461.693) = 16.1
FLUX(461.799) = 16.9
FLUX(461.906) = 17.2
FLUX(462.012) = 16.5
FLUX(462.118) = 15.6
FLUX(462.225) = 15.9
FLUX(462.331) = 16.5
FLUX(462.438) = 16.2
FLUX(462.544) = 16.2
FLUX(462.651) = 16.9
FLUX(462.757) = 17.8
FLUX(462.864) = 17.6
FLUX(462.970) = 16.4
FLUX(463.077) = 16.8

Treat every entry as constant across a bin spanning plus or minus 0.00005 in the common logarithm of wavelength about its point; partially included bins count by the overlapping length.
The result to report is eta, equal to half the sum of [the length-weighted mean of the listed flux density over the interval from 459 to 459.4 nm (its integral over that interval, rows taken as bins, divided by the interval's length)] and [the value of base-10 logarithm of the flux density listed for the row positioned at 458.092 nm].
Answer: 9.1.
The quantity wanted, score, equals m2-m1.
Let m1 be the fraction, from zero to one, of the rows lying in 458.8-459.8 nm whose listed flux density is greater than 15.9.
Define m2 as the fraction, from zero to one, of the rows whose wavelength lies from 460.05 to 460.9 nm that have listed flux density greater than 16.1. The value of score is -0.35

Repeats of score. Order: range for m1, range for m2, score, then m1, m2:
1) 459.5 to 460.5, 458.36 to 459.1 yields -0.33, 0.33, 0.00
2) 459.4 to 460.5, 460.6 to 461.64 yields -0.20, 0.40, 0.20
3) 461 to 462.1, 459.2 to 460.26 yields 0.10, 0.40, 0.50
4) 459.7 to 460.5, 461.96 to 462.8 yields 0.61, 0.14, 0.75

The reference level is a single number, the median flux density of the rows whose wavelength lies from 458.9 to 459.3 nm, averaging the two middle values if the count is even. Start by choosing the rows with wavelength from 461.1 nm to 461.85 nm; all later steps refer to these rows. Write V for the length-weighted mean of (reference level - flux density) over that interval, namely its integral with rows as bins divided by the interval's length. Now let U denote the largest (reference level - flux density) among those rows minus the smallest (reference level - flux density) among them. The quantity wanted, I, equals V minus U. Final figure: -1.99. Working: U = 3.2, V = 1.21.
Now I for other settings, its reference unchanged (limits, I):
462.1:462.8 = -2.17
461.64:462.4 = -1.48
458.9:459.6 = -4.04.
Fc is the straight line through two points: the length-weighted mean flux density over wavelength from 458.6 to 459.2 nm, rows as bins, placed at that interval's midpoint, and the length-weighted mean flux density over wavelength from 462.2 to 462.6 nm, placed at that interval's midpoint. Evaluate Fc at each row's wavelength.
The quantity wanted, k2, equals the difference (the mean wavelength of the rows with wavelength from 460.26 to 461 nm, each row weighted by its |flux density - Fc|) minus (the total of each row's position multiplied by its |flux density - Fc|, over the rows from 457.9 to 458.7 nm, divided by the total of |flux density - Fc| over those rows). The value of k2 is 2.48 nm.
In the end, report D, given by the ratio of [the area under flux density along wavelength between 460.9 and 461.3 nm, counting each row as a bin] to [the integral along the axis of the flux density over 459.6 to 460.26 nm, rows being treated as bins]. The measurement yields 0.65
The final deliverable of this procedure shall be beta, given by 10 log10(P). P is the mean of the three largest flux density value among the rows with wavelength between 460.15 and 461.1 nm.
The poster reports 12.15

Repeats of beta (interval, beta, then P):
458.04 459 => 11.90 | 15.5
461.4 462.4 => 12.27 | 16.9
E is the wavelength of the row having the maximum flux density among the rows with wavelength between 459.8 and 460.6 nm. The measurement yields 460.313 nm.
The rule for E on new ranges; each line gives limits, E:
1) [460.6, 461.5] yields 460.949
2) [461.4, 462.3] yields 461.906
